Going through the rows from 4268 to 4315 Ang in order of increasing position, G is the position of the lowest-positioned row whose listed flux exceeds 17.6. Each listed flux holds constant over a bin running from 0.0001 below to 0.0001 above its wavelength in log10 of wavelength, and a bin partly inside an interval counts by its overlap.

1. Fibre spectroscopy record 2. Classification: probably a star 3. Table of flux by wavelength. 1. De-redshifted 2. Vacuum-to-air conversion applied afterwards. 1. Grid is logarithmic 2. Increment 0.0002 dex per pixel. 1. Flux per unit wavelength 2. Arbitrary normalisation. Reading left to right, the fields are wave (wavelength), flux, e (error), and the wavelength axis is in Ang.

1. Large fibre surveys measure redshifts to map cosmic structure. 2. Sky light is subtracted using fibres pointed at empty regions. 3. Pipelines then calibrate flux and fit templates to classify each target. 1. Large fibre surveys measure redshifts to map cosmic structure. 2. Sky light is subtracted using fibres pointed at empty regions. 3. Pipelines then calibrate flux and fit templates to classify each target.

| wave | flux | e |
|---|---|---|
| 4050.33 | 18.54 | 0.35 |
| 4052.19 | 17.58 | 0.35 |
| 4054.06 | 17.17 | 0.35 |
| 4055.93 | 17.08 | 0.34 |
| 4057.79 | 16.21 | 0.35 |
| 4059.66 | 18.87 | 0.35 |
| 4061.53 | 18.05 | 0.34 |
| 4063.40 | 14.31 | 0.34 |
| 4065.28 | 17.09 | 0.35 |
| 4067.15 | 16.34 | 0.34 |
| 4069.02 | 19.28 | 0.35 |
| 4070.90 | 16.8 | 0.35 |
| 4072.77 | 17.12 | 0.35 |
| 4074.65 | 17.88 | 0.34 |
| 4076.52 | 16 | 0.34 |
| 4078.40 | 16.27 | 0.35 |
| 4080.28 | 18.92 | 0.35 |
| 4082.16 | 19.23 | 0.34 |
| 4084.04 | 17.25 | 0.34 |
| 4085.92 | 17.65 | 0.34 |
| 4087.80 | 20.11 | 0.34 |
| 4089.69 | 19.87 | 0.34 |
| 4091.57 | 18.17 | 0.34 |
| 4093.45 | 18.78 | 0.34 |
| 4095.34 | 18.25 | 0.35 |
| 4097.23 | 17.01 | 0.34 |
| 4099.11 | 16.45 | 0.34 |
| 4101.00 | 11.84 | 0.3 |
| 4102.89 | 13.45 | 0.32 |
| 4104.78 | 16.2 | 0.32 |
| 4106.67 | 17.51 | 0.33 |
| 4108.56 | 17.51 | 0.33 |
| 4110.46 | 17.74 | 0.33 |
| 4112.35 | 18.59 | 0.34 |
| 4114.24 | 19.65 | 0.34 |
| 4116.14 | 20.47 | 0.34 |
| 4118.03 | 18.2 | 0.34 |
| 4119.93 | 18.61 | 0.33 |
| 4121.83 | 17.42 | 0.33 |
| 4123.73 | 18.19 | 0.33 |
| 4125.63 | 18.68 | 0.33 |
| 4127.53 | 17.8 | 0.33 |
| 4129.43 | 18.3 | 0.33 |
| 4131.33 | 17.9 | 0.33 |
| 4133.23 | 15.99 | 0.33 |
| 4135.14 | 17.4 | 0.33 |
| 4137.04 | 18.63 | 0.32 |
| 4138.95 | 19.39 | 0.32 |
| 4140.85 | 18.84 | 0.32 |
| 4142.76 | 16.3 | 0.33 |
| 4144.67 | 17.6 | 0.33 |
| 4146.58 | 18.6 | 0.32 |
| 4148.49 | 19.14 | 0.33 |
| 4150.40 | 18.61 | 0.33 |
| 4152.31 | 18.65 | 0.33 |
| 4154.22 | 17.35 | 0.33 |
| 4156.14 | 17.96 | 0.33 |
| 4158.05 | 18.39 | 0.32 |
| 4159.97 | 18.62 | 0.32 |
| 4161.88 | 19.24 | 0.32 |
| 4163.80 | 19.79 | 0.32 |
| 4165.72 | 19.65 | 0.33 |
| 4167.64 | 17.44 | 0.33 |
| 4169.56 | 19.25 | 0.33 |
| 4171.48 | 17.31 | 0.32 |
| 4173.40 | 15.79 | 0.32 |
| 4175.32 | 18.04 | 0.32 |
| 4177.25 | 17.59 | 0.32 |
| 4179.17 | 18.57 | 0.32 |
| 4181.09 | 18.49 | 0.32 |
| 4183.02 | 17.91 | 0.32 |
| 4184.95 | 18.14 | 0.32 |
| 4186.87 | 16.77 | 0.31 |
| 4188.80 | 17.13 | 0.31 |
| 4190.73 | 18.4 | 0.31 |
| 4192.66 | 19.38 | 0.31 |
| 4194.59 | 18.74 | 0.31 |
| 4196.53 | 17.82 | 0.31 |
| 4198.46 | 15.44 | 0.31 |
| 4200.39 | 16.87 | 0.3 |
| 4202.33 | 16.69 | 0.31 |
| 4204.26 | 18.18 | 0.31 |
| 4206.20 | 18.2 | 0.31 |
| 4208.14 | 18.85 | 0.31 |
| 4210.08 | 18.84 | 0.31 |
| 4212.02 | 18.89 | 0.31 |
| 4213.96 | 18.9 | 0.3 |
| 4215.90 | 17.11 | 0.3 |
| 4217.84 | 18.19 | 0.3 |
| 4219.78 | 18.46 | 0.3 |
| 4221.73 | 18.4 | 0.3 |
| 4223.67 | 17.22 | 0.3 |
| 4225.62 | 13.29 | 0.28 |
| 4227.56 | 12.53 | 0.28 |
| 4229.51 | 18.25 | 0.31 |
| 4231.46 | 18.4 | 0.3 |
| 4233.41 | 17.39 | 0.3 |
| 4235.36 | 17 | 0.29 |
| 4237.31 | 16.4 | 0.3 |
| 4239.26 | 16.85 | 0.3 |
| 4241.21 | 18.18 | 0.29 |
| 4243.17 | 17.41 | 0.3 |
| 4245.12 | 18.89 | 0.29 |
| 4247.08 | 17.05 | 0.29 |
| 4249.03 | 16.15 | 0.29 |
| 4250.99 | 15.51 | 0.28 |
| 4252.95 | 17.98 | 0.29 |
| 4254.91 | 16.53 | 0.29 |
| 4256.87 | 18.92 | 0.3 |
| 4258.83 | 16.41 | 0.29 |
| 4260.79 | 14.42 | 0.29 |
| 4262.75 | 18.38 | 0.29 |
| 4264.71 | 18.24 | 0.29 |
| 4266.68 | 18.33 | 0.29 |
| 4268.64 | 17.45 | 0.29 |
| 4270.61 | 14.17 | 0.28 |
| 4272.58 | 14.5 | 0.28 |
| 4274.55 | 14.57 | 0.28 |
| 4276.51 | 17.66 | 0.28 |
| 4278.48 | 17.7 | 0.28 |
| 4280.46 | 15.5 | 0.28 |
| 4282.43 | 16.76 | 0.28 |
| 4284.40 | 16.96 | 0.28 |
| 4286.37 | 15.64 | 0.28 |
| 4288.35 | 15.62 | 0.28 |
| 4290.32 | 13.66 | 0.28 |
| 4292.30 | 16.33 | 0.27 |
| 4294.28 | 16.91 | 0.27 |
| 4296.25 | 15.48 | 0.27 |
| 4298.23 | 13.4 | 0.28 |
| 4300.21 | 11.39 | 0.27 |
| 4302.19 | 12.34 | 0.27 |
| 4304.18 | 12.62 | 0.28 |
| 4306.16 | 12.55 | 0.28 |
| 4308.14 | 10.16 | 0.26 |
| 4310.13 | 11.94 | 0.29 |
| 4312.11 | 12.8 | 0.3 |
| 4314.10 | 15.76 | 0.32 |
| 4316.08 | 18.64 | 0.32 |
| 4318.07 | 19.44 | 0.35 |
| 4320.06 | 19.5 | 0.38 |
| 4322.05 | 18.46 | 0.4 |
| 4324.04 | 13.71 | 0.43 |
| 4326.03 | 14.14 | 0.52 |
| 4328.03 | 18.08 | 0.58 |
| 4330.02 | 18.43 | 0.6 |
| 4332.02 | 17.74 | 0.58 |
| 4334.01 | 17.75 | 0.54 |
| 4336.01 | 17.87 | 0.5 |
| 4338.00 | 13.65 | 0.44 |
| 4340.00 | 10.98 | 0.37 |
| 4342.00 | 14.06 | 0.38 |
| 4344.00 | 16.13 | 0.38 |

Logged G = 4276.51 Ang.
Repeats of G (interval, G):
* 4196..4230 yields 4196.53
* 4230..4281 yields 4231.46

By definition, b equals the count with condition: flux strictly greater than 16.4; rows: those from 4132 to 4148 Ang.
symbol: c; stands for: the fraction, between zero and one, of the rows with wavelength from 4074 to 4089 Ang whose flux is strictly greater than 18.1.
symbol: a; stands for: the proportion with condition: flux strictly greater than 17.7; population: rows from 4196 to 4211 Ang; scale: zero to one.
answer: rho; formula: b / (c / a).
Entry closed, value 10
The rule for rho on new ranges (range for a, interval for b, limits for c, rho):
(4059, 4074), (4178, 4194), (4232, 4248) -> 12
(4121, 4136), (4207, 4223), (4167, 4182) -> 13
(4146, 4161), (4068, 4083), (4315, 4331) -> 8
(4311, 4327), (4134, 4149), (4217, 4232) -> 6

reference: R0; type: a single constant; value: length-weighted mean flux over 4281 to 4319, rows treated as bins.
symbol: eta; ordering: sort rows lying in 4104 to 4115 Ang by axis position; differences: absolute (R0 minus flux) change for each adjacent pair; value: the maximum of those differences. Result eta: 1.3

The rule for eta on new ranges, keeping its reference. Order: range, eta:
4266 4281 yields 3.3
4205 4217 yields 1.8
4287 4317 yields 3.0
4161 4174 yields 2.2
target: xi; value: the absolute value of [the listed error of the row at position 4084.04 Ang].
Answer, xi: 0.340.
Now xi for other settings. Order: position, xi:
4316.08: 0.320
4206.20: 0.310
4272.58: 0.280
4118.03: 0.340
